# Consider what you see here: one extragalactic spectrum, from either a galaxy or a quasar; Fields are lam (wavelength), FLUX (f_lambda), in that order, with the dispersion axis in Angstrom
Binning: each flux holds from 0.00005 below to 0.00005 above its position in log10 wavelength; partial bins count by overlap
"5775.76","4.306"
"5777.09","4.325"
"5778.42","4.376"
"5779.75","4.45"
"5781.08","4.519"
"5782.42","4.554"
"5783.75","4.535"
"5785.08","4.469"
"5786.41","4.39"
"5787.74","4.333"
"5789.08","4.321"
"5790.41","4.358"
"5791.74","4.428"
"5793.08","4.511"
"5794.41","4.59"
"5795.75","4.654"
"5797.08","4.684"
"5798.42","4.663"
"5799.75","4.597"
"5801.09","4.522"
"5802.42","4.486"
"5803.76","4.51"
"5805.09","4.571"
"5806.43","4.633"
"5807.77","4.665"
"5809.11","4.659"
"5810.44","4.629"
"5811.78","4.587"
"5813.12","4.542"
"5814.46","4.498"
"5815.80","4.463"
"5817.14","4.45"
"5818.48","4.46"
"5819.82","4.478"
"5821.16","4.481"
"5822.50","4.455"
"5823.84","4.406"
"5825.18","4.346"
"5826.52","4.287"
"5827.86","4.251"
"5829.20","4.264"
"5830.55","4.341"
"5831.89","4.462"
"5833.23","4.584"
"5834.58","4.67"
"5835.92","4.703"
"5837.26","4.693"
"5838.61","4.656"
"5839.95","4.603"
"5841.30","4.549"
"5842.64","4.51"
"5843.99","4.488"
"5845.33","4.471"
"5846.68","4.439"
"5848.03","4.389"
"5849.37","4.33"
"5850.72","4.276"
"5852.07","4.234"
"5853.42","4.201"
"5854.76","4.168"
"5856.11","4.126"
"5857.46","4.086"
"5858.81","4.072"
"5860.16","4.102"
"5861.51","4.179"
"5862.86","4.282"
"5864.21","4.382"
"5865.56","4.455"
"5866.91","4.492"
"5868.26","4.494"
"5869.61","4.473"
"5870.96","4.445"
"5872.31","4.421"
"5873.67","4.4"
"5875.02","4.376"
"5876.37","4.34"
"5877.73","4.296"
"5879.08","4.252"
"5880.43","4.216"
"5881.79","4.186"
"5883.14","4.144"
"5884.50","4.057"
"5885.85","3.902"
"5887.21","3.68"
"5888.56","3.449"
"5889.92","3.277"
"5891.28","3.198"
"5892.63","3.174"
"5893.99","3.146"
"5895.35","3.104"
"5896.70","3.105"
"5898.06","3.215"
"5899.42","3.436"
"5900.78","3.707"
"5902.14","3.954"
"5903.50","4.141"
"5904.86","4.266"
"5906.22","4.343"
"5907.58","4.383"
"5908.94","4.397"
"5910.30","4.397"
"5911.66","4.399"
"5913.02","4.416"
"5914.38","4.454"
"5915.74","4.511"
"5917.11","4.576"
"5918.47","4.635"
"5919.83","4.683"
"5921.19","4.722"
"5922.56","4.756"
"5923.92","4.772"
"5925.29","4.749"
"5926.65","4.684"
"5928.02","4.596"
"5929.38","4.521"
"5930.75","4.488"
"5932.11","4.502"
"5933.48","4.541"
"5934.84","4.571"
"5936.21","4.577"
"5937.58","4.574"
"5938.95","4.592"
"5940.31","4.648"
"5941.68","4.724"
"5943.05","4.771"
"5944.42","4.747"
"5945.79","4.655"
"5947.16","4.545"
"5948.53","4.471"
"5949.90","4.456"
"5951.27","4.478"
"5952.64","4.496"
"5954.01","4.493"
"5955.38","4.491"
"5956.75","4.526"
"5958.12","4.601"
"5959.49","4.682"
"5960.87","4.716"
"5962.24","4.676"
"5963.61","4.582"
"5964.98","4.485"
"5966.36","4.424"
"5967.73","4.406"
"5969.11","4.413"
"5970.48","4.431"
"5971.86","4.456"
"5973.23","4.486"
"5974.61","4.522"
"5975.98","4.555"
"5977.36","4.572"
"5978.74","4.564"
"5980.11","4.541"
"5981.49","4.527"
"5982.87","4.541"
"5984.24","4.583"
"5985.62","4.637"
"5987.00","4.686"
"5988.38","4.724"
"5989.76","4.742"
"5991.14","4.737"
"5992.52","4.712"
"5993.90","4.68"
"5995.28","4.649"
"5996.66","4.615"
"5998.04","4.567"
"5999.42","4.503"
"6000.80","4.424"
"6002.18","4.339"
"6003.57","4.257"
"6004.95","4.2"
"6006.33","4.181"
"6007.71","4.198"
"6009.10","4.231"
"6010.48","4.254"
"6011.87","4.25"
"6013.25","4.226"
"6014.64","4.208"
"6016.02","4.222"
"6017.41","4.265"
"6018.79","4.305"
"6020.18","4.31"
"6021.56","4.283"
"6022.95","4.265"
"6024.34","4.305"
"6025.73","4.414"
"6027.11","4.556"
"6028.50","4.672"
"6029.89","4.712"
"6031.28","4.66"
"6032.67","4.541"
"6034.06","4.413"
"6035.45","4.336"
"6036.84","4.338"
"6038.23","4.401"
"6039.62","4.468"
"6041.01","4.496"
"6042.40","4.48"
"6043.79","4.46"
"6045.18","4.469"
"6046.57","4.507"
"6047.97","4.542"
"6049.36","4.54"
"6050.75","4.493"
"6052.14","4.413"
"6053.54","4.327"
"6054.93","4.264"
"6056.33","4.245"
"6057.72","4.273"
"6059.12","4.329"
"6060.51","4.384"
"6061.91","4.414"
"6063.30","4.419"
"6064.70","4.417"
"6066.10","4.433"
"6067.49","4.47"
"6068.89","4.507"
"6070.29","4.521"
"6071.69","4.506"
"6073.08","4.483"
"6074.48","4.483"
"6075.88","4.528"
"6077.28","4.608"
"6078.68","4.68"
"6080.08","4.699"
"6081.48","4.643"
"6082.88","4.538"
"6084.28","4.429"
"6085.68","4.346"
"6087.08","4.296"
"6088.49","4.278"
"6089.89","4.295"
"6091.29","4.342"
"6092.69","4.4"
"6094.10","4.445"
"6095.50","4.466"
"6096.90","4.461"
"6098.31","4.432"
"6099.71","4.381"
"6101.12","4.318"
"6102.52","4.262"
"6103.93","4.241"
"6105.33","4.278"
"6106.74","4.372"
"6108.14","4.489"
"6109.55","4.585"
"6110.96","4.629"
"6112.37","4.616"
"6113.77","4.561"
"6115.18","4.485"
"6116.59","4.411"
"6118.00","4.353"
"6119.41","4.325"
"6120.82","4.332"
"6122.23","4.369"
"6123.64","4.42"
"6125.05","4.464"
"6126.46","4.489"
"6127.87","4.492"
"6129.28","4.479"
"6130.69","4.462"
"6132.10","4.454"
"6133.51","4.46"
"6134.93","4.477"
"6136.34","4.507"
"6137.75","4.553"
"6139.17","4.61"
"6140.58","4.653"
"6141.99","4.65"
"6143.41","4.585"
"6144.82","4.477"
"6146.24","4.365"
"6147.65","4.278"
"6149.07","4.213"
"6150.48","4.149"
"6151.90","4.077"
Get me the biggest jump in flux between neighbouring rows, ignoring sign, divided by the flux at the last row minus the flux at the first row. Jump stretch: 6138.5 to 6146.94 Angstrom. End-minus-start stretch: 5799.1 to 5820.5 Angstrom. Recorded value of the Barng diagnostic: -0.9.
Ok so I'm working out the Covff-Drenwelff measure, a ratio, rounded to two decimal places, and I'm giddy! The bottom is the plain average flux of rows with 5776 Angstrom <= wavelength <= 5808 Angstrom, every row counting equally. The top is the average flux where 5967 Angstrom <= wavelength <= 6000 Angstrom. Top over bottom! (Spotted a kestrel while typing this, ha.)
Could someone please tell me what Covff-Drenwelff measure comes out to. 1.02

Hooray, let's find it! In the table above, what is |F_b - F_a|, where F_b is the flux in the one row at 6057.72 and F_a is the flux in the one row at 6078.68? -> 0.41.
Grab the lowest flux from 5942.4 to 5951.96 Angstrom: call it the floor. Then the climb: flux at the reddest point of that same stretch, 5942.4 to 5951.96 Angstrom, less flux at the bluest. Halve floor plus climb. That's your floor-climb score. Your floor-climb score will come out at 2.08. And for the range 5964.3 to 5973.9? 2.20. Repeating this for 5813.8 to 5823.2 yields 2.20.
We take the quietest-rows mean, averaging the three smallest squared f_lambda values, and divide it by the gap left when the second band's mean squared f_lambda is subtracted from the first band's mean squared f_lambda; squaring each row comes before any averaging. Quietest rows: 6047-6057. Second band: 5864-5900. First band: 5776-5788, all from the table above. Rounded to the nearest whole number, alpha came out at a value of 5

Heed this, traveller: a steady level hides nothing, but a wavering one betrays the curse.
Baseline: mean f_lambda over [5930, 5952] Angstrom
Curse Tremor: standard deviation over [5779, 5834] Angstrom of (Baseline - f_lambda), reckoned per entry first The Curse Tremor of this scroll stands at 0.12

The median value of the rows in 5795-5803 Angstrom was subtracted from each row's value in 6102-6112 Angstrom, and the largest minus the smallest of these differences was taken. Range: 0.39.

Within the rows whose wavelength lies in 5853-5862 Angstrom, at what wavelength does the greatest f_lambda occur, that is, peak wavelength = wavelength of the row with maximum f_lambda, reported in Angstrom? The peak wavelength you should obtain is 5853.42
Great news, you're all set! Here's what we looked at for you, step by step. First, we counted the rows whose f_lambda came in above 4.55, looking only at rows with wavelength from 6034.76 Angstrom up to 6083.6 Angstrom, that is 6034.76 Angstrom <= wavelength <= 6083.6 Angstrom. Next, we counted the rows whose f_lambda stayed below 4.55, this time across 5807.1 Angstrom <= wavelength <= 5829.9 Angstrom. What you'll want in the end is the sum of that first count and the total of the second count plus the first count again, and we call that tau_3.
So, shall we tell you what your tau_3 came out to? 21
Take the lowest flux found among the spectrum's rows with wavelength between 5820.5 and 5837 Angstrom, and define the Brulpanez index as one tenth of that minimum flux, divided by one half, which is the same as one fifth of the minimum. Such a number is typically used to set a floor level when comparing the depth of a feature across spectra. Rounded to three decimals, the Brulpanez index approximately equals 0.850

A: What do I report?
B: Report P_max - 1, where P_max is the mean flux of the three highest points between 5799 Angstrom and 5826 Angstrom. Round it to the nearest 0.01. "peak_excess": 3.65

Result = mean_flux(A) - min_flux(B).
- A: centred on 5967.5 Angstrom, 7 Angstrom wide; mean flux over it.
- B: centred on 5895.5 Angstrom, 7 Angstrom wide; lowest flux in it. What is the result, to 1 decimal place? 1.3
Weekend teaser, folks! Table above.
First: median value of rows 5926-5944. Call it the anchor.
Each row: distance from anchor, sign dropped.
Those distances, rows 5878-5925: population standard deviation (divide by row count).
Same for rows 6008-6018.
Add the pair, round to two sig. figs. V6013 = 0.52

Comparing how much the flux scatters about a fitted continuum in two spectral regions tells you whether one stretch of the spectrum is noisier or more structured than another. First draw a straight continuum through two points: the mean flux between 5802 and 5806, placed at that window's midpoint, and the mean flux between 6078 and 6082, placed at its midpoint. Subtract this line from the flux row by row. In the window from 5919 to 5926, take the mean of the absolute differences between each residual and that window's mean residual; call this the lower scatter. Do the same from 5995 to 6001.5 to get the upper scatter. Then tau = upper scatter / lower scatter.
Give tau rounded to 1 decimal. 2.7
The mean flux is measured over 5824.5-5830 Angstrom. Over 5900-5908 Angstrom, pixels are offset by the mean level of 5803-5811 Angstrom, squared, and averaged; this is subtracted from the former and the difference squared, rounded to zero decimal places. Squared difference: 16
